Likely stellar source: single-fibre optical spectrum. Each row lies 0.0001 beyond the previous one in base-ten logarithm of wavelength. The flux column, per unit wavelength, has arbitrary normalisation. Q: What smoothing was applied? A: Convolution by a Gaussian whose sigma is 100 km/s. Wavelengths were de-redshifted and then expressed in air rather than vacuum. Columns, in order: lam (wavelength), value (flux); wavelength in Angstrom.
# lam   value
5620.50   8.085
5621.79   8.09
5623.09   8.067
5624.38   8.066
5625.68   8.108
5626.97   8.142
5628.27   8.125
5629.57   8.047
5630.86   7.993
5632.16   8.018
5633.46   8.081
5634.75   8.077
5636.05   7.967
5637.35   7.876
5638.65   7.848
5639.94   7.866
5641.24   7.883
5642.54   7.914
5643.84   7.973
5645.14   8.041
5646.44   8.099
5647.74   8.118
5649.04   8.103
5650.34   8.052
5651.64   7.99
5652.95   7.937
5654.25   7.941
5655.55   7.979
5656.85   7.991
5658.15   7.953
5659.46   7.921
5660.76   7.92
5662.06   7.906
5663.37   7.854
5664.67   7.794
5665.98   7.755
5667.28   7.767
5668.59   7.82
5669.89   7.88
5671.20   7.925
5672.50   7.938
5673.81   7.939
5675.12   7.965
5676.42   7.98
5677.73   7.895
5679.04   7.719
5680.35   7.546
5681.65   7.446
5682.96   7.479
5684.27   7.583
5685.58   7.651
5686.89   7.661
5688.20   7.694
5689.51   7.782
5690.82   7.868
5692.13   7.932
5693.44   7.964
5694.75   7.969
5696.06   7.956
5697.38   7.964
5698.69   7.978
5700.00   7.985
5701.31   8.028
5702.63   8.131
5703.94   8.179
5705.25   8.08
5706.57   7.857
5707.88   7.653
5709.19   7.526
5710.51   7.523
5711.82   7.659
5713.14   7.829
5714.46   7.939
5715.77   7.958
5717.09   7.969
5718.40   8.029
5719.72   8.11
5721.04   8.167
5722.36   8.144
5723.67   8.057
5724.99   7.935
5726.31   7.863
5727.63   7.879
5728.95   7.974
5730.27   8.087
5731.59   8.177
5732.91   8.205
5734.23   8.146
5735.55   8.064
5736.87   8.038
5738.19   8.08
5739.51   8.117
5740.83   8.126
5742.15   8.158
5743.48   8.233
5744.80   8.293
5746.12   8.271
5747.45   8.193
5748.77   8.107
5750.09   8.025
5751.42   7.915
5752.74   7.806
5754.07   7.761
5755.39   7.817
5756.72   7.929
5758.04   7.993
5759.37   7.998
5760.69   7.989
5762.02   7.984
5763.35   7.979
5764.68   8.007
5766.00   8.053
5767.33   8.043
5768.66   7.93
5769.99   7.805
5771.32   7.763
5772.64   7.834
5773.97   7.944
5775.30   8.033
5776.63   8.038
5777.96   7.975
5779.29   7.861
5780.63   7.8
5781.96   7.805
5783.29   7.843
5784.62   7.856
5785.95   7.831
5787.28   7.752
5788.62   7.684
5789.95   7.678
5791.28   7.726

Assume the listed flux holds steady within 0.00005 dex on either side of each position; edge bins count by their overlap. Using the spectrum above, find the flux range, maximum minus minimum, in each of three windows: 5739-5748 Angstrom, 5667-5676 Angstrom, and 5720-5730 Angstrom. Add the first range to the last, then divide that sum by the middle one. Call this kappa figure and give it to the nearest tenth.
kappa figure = 2.4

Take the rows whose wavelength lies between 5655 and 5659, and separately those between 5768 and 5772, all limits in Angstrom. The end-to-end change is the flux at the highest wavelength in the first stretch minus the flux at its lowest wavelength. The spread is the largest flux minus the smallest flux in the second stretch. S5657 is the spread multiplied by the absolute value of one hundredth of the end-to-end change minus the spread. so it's 0.03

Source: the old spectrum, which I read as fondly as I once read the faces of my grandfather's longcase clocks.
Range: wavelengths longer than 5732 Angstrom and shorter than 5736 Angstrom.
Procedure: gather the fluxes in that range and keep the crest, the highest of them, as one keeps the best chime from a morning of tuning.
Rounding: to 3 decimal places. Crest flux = 8.205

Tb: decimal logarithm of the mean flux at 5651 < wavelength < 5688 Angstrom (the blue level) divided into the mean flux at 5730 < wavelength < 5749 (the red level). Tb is 0.018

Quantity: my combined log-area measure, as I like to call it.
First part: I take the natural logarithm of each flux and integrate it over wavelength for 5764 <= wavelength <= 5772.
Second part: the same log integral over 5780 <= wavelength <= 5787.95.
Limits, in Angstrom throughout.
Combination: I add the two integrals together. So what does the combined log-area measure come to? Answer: 32.9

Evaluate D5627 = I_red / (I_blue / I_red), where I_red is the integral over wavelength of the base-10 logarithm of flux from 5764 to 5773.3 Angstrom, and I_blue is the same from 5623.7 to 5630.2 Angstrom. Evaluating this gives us 12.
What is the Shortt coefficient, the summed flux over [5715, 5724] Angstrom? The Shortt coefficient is 56.4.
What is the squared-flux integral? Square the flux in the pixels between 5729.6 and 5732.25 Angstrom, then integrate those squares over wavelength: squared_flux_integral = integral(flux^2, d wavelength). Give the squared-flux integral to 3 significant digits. 175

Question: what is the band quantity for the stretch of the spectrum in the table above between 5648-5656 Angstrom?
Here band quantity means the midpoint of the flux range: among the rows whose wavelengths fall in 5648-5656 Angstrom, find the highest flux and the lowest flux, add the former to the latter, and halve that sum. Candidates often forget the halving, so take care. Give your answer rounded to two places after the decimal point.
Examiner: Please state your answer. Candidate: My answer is 8.02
